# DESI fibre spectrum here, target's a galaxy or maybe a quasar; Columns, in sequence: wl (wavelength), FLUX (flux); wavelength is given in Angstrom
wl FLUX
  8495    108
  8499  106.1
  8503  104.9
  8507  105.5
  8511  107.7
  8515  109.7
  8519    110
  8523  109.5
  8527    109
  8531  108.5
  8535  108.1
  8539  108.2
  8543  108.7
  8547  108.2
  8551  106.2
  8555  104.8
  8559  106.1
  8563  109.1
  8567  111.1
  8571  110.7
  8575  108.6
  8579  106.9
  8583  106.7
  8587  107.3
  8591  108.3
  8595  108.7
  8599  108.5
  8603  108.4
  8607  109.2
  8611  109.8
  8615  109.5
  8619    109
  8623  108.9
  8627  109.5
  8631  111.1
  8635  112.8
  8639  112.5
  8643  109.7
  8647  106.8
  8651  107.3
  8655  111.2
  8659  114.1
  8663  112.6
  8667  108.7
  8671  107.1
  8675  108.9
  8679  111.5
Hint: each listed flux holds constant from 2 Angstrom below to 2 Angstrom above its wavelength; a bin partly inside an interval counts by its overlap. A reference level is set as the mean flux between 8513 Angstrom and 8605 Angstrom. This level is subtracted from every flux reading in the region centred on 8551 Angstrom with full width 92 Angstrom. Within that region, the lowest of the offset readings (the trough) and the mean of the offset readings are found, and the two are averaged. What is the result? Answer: -1.8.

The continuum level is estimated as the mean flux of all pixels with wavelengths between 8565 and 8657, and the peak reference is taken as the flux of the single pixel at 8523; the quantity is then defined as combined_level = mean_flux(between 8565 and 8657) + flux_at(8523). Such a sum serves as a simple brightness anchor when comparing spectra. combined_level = 219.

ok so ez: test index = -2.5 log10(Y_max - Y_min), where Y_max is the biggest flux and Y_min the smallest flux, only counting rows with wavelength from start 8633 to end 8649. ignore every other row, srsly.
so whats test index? -1.9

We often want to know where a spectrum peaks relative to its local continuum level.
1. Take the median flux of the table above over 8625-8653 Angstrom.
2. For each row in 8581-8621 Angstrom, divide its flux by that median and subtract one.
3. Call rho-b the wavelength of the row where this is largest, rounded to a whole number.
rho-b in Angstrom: 8611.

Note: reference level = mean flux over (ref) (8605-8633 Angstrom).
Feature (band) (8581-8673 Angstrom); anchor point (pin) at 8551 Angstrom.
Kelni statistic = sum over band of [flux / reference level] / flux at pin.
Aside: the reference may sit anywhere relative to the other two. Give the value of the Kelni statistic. 0.22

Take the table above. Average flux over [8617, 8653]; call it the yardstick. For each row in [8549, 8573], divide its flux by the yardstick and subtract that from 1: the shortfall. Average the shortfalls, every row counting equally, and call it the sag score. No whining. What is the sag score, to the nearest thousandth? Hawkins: 0.016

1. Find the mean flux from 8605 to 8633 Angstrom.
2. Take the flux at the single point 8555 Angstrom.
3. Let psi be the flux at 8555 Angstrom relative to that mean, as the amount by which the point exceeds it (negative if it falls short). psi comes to -4.8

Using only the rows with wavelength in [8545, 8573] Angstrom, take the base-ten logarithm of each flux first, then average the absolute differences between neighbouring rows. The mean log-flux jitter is 0.0068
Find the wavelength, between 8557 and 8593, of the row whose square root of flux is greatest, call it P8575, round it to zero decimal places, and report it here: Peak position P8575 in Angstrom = 8567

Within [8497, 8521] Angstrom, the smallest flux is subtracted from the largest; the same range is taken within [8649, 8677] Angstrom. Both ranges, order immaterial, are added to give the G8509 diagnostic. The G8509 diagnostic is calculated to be 12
